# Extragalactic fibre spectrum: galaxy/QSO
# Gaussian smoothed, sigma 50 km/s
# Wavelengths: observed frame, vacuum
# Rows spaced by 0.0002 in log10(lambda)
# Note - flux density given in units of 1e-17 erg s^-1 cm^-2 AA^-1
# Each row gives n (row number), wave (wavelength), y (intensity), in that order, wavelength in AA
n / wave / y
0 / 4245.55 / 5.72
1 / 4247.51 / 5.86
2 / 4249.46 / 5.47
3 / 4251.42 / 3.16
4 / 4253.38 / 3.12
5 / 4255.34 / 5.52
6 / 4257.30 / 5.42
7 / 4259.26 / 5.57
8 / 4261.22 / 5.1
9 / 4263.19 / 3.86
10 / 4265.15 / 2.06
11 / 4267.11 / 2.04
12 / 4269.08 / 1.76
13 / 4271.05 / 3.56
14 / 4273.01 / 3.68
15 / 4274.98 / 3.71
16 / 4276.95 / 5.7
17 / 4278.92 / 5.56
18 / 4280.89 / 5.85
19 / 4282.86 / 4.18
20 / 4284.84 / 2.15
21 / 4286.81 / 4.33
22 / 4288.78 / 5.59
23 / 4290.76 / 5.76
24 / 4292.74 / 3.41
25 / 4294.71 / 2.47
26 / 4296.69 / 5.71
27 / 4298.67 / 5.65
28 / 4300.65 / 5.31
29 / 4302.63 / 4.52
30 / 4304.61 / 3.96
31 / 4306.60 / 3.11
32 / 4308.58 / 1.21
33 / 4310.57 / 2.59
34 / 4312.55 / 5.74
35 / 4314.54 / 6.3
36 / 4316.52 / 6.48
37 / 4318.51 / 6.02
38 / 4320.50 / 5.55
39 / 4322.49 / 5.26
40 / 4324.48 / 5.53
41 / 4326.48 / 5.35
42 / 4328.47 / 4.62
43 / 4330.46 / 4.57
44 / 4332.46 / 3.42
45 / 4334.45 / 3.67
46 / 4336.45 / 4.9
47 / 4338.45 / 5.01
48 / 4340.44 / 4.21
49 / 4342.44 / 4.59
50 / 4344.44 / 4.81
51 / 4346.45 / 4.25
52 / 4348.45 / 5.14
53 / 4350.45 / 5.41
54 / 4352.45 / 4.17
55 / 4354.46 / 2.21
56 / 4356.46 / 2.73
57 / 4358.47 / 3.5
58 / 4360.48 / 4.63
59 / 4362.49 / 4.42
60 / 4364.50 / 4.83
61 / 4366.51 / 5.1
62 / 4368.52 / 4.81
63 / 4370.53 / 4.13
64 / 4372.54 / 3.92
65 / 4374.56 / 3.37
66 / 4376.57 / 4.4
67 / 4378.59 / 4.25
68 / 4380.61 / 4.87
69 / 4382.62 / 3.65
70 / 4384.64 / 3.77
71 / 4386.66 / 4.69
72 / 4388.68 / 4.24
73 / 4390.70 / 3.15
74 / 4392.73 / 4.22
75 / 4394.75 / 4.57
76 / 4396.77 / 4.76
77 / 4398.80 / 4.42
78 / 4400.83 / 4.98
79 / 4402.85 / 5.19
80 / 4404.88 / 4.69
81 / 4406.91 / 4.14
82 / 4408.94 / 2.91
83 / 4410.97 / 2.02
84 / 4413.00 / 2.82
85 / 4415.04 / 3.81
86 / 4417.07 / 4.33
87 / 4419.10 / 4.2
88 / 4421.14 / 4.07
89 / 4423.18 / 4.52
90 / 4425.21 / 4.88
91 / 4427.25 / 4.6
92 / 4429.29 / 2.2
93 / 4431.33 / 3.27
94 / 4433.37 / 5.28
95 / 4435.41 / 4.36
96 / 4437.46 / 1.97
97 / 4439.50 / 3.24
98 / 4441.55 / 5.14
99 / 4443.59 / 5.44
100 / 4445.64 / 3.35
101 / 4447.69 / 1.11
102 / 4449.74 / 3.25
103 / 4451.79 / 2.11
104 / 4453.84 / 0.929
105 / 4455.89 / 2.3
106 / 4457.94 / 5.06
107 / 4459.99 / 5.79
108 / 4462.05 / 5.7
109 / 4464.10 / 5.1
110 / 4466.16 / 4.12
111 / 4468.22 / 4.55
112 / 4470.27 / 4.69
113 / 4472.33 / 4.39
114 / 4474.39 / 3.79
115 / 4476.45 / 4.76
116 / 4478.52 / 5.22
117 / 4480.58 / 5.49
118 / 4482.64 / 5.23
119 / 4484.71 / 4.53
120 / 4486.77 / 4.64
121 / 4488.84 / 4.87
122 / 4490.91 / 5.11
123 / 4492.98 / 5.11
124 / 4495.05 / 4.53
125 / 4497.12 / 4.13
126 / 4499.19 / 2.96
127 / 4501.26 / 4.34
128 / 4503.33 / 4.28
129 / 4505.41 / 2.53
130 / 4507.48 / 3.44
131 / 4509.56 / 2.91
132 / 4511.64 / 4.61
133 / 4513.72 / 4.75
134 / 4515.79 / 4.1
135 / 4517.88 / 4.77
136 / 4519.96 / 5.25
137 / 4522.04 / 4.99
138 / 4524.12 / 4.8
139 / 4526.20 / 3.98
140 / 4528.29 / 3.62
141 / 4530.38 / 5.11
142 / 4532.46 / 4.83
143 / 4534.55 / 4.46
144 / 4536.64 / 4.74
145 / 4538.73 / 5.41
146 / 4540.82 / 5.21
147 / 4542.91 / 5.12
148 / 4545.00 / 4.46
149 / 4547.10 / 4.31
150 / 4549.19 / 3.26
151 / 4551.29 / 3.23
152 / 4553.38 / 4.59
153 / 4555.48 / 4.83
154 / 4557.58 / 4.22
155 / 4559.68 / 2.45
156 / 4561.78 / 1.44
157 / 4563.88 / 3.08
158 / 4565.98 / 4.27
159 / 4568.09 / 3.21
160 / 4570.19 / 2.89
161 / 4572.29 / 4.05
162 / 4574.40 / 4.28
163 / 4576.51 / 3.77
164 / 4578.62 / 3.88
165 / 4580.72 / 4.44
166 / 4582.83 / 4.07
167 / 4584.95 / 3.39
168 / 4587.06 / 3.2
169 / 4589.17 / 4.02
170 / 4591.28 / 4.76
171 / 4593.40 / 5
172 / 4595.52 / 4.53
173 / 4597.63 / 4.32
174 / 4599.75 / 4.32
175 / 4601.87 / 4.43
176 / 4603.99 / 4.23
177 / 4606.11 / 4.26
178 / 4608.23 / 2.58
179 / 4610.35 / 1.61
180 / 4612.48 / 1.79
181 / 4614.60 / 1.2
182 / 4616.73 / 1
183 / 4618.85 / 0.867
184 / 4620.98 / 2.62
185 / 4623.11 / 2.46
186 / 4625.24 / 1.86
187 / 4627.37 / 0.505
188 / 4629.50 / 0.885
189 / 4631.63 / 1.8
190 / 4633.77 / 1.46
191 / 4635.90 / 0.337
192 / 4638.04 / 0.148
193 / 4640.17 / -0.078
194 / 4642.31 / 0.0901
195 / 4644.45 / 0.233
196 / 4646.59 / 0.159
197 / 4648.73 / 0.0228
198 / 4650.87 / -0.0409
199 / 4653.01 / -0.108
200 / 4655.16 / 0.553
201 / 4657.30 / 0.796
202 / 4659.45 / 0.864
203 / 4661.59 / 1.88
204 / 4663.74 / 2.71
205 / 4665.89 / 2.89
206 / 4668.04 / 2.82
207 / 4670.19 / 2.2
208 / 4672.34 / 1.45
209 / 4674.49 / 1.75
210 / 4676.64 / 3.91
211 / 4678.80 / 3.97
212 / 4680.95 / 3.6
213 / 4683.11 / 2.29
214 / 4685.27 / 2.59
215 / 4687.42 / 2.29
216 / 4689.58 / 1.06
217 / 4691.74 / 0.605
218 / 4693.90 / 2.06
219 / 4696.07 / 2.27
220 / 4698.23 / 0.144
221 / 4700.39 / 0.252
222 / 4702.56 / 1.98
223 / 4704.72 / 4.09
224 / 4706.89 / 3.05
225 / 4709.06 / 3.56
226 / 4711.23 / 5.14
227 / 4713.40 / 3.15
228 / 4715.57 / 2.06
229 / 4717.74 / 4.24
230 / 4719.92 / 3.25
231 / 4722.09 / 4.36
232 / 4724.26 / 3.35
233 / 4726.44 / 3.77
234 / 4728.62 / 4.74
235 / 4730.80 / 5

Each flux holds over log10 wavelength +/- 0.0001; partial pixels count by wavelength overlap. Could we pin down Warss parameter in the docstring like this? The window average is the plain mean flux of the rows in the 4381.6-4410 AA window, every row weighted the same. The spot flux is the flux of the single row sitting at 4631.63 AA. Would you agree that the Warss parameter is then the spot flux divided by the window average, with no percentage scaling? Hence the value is 0.42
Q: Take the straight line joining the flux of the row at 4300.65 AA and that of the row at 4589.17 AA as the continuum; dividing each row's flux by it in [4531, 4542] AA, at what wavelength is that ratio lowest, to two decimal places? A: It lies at 4534.55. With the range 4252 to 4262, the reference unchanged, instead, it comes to 4253.38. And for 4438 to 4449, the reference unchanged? 4447.69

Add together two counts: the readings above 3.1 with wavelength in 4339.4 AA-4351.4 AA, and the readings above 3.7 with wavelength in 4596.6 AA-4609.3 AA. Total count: 11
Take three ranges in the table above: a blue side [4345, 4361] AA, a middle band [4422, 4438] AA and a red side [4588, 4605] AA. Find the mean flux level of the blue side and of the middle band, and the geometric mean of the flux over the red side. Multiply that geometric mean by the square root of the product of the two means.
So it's 18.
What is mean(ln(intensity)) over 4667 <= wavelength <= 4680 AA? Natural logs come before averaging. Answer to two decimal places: 0.92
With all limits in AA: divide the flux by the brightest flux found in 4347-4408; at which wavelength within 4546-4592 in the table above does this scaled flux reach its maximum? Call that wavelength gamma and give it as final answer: 4555.48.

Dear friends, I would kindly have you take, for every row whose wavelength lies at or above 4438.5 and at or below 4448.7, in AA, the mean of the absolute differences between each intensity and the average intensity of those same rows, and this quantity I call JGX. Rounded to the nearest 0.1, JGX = 1.3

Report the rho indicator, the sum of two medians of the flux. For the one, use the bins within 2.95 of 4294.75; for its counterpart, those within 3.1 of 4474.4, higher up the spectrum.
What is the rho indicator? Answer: 7.8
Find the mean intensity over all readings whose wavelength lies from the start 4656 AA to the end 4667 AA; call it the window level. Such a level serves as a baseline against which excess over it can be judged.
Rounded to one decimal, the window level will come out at 1.8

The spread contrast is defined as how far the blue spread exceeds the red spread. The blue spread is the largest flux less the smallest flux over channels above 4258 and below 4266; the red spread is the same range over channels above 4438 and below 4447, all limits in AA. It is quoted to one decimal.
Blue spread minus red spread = 1.3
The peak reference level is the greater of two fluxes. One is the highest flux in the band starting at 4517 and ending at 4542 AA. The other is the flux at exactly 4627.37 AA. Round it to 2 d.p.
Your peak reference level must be 5.41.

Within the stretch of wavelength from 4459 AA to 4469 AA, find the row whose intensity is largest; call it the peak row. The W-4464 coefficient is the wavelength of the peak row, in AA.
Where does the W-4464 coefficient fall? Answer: 4459.99 AA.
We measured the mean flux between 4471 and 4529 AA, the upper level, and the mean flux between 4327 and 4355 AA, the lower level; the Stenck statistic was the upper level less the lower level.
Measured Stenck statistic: 0.0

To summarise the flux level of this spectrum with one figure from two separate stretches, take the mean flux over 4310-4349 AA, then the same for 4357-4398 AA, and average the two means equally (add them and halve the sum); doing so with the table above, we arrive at 4.58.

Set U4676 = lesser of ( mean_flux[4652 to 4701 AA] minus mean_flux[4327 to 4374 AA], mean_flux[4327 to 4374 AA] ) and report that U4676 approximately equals -2.4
